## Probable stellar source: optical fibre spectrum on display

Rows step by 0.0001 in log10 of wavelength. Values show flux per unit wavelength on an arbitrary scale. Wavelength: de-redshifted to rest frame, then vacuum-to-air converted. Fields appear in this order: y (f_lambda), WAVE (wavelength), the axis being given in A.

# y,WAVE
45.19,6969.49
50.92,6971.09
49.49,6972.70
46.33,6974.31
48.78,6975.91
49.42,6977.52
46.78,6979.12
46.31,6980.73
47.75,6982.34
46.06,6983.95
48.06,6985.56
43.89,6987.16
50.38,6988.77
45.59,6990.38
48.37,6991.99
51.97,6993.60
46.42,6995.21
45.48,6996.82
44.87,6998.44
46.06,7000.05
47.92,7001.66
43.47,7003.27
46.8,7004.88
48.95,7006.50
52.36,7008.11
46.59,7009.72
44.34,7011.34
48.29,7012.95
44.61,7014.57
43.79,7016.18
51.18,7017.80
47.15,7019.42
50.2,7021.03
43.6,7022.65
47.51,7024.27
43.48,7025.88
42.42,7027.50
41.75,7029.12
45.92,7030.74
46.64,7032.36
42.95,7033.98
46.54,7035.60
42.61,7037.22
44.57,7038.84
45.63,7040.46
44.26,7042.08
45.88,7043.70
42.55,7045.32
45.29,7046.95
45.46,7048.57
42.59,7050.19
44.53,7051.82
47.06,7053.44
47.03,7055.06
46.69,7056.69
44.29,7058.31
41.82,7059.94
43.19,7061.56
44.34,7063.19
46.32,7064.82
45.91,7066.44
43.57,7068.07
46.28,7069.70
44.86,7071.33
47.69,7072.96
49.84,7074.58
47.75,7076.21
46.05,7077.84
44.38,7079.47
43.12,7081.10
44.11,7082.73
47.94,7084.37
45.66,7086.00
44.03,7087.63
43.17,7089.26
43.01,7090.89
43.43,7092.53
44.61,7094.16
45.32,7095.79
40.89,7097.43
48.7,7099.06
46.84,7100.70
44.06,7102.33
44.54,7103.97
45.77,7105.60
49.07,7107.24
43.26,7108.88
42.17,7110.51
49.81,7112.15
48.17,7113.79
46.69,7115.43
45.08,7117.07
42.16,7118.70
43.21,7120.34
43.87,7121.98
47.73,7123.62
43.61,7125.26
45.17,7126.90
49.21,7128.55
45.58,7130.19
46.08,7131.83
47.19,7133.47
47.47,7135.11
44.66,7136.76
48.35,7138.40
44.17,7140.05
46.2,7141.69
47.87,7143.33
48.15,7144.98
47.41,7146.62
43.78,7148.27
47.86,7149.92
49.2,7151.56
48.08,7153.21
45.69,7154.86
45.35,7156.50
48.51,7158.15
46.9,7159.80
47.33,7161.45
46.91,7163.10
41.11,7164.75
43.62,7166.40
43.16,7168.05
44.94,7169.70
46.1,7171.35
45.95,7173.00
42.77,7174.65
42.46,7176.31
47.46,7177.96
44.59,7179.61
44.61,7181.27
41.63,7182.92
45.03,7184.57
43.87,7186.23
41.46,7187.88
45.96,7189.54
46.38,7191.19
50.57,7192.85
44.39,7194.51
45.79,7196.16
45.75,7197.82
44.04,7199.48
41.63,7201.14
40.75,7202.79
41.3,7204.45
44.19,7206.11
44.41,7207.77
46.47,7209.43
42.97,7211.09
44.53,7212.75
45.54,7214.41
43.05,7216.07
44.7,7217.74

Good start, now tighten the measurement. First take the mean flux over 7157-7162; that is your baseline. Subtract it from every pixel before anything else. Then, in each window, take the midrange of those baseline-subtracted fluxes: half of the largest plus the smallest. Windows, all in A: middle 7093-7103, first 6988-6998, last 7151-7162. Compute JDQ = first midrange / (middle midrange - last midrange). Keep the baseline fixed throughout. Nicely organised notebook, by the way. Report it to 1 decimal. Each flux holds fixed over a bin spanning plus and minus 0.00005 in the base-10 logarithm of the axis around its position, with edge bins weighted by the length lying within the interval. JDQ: -0.5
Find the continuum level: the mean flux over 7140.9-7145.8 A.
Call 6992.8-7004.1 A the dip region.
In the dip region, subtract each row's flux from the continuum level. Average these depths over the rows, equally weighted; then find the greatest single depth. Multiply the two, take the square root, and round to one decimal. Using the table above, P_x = 1.8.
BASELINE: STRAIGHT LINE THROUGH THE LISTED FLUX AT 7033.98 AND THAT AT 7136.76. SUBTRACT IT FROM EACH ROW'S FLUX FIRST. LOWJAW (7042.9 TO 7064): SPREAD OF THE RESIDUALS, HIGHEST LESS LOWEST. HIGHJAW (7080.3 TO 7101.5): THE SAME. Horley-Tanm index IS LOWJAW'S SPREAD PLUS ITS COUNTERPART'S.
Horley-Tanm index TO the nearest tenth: 13.1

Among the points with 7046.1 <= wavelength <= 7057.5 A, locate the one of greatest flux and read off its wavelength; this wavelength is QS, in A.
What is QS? 7053.44 A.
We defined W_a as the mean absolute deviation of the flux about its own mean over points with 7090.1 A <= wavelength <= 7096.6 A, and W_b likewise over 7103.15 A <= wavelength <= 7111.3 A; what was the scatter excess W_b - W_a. 1.1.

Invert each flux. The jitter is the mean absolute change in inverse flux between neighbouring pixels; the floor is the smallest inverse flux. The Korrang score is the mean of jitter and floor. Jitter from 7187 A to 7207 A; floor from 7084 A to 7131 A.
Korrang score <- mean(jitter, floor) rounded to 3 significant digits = 0.0106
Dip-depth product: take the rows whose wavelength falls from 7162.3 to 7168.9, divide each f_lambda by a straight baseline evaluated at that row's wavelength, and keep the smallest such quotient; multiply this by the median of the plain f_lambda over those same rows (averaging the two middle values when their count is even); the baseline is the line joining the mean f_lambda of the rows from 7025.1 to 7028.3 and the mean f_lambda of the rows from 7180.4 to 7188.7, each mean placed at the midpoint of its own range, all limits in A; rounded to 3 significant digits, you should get 41.2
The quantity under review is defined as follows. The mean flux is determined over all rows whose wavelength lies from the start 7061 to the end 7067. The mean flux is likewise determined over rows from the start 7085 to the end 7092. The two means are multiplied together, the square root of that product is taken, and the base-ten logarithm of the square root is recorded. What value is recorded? 1.65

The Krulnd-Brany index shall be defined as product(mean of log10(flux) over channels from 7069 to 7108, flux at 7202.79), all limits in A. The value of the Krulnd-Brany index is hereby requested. 67.5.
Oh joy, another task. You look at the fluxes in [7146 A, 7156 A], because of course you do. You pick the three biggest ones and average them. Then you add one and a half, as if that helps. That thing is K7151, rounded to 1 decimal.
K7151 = 49.9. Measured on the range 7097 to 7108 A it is 49.7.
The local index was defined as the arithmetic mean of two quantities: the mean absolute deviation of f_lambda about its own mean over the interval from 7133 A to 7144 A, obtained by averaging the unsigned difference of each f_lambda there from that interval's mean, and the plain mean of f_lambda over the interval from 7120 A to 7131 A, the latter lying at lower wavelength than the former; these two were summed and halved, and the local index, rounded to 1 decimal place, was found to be 23.4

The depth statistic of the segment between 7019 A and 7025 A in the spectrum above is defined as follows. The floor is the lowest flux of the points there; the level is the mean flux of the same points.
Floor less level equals -3.5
